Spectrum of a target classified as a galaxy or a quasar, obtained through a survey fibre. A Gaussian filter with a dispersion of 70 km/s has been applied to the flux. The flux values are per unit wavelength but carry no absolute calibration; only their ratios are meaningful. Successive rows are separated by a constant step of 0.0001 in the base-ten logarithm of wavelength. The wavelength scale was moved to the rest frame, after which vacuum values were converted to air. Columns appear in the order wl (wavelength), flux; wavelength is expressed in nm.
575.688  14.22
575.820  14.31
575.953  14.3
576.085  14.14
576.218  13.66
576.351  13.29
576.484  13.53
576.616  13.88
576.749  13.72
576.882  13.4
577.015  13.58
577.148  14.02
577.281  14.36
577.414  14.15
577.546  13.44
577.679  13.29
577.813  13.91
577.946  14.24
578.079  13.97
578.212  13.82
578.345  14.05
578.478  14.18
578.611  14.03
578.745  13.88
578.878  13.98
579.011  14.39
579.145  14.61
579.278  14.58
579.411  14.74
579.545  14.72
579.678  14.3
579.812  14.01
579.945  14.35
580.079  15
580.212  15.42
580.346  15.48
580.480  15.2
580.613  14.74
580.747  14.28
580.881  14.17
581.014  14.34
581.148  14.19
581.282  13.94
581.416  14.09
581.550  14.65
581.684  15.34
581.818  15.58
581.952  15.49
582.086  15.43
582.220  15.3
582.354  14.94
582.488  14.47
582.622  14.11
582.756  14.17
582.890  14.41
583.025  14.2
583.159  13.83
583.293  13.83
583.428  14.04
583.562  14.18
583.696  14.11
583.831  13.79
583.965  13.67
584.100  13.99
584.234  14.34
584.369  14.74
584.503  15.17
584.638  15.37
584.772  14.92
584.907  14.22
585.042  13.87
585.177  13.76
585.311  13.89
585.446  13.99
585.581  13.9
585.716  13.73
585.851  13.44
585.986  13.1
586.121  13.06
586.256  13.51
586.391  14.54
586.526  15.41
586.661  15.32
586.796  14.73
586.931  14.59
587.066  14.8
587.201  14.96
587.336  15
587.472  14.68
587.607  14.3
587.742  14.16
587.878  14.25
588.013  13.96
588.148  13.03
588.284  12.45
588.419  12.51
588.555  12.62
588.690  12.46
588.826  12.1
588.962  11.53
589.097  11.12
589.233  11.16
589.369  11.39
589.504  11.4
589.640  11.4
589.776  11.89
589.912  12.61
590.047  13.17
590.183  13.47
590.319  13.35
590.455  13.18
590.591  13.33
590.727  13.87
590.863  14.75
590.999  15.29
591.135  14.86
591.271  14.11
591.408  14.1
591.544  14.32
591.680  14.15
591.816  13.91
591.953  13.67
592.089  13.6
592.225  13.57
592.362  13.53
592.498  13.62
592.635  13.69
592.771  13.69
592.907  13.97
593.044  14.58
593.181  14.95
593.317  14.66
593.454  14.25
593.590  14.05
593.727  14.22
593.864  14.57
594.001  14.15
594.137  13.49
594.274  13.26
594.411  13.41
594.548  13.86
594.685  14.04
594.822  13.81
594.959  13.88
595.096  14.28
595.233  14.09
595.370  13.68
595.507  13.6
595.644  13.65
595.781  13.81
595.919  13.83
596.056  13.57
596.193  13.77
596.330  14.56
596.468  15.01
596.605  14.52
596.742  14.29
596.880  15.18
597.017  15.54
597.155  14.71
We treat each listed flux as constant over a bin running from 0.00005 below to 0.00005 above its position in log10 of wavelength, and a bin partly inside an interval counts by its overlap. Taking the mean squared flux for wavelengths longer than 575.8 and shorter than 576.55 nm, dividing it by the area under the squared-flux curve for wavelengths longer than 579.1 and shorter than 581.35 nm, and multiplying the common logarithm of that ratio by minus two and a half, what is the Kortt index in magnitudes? 1.0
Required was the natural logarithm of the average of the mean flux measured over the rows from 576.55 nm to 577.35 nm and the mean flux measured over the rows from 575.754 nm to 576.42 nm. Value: 2.63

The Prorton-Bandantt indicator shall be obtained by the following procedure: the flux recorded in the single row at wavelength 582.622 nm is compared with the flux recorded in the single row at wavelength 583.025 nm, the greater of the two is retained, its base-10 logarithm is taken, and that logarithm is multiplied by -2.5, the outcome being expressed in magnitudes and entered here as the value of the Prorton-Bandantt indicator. -2.88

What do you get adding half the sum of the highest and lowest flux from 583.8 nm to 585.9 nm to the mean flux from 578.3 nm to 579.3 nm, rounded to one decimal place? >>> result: 28.6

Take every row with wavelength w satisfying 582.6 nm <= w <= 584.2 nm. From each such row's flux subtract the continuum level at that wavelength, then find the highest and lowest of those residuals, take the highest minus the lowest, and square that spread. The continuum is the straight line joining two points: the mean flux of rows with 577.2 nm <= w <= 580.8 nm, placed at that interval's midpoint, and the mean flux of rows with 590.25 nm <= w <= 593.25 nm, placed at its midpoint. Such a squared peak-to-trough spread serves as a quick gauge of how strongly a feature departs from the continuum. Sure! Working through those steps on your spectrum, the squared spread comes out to 1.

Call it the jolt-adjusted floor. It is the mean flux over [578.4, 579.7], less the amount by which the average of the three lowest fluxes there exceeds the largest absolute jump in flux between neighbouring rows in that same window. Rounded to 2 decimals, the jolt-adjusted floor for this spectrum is 0.80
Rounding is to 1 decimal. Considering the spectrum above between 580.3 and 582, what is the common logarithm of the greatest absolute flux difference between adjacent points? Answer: -0.2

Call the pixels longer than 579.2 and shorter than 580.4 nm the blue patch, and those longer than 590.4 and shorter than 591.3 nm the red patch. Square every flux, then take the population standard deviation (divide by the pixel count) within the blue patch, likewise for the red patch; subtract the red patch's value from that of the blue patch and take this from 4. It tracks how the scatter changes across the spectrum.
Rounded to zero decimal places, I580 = 11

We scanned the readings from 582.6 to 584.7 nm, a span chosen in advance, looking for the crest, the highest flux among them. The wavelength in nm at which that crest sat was 584.638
